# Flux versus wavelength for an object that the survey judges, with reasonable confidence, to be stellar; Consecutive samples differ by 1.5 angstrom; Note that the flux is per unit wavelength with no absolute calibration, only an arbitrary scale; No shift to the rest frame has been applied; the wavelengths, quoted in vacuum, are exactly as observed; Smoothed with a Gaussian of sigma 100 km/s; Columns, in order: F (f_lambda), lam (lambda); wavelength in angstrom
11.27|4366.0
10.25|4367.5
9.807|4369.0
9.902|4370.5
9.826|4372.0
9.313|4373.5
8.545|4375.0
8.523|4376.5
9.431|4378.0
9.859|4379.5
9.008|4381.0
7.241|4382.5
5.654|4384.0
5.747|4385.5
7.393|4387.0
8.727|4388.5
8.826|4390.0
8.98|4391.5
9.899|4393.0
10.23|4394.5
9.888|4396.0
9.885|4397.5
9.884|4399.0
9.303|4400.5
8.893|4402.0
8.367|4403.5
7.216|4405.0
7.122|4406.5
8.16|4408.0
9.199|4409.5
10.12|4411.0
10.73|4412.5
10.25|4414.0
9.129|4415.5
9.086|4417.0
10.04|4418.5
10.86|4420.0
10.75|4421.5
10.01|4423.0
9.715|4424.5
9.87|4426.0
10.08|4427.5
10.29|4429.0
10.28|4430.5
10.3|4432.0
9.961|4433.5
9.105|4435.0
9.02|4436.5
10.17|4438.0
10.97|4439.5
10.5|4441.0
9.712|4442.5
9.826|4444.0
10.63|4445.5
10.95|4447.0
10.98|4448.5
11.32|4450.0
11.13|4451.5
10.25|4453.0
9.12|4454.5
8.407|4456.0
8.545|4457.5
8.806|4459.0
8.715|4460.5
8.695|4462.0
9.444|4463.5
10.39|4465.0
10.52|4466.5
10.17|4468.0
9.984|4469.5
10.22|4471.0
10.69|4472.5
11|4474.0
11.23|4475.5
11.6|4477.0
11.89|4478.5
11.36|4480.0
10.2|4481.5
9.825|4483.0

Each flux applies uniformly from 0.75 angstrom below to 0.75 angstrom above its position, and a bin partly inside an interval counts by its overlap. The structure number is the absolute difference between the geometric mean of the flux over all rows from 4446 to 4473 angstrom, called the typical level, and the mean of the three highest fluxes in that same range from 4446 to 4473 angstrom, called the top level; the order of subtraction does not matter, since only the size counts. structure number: 1.28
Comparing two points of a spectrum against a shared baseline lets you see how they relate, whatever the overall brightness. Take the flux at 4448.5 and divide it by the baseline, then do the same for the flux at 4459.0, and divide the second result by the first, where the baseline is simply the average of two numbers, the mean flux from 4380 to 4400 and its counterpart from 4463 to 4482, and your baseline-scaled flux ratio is 0.80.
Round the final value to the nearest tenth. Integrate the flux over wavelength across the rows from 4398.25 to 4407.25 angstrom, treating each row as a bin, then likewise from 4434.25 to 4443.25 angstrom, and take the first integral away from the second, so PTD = 13.0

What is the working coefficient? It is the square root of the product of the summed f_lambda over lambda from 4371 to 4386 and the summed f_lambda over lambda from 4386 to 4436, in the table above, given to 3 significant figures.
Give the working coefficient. 161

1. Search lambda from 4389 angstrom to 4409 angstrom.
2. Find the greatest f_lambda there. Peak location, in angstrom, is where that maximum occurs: 4394.5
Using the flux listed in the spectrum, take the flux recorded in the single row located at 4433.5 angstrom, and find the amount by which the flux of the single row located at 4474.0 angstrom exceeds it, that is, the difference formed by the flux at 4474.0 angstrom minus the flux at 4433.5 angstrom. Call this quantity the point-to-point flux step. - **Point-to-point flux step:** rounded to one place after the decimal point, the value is 1.0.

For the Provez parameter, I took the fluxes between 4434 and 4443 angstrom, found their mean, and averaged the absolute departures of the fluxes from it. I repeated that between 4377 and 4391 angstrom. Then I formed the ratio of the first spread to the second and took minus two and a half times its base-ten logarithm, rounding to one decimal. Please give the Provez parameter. 0.8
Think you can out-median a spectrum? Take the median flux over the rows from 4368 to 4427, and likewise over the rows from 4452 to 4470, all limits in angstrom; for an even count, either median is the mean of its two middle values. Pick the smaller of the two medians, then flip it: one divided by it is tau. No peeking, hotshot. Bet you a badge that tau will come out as 0.108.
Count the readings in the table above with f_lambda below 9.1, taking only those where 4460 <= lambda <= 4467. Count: 2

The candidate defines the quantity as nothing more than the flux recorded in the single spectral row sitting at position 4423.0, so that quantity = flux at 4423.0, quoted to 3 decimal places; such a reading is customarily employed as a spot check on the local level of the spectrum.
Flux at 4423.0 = 10.010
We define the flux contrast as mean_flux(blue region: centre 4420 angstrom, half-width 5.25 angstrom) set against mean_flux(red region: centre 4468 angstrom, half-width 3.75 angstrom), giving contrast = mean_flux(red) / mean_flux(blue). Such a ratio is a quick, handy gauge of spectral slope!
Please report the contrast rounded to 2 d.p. 1.03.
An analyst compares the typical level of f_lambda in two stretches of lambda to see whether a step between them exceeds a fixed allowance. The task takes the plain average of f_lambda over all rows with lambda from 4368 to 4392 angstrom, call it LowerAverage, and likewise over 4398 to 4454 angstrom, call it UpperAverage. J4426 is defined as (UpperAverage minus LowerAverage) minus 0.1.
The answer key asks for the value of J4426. 1.2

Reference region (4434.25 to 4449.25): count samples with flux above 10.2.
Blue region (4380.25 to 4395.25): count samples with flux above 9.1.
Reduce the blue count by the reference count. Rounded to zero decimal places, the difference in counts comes -3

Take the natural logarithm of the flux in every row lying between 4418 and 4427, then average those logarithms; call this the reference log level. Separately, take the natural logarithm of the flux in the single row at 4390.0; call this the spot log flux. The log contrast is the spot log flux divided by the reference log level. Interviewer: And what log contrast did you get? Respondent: 0.94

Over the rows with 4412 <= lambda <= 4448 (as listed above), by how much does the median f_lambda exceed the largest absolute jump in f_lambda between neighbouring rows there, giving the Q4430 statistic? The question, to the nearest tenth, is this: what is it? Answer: 9.0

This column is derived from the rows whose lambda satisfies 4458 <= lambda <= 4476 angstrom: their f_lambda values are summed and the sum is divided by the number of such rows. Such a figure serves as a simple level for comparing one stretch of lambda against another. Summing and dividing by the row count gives 10.0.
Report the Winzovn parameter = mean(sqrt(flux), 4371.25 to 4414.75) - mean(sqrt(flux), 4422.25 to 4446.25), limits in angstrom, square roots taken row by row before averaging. -0.20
